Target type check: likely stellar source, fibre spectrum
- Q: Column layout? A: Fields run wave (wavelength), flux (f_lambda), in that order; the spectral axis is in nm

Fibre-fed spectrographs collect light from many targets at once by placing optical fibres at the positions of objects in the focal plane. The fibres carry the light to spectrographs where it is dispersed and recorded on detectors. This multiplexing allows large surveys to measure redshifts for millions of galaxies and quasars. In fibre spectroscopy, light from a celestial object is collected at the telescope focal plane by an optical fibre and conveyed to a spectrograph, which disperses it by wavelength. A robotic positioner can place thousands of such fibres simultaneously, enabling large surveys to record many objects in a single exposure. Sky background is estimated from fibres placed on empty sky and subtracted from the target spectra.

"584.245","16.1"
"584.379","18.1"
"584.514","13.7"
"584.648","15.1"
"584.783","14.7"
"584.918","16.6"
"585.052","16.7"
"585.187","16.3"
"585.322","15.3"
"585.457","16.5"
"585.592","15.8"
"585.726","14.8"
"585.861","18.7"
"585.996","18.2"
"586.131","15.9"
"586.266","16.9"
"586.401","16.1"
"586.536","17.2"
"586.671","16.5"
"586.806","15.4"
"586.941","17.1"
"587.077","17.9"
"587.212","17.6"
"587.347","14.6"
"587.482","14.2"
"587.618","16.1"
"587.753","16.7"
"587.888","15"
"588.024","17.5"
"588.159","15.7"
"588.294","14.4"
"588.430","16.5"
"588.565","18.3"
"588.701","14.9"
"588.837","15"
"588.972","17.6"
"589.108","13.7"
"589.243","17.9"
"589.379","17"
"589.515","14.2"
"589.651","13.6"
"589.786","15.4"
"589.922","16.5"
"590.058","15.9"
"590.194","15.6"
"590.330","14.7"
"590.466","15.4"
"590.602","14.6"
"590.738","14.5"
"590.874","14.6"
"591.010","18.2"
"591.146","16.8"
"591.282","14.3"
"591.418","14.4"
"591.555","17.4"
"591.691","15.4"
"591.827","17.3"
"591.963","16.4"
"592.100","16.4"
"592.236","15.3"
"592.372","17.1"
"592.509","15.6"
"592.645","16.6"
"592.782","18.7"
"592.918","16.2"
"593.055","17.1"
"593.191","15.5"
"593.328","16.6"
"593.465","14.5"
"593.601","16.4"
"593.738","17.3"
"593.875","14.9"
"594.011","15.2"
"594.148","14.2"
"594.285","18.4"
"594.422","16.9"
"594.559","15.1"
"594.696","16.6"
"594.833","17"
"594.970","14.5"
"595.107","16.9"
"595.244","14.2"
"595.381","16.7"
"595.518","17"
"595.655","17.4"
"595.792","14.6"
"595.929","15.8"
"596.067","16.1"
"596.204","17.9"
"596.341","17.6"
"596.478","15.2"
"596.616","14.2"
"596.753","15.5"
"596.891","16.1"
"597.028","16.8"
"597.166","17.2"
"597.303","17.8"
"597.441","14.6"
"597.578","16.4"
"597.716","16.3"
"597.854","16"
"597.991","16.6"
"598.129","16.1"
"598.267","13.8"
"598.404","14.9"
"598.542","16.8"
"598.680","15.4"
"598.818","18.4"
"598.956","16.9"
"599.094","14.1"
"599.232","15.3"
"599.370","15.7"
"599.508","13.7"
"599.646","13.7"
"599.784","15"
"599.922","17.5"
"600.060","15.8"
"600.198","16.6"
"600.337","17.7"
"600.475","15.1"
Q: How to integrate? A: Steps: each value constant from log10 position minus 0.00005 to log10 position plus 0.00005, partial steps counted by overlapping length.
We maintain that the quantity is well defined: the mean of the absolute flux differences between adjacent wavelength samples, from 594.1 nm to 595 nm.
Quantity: 2.0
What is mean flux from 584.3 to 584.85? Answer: 15.4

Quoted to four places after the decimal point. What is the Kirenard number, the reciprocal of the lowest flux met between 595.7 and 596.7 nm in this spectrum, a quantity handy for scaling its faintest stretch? 0.0704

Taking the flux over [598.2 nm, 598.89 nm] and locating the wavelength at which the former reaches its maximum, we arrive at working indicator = 598.818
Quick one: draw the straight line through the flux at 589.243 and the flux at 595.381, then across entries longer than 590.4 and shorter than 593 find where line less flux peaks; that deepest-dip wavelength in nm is 591.282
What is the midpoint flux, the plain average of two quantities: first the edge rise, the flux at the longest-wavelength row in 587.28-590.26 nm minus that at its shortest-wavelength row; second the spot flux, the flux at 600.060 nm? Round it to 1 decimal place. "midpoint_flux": 8.4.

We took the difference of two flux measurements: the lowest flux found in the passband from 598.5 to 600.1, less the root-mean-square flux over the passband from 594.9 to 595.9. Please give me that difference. -2.3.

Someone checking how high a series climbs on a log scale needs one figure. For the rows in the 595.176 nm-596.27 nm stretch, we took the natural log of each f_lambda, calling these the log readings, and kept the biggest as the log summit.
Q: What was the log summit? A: 2.88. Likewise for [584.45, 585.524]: 2.82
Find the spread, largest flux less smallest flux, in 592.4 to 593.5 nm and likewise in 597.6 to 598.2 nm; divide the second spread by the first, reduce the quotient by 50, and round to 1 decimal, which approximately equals -49.9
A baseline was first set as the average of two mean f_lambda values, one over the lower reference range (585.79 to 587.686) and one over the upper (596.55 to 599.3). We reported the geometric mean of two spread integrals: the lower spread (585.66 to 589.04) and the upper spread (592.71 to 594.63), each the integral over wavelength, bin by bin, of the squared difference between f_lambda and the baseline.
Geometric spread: 4.46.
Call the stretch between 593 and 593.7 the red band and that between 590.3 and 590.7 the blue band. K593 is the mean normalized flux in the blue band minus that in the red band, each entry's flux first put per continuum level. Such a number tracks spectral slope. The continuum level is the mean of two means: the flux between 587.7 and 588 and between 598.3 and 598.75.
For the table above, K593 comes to -0.07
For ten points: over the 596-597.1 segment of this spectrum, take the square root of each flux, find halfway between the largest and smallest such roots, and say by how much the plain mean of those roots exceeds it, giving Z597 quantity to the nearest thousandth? 0.020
